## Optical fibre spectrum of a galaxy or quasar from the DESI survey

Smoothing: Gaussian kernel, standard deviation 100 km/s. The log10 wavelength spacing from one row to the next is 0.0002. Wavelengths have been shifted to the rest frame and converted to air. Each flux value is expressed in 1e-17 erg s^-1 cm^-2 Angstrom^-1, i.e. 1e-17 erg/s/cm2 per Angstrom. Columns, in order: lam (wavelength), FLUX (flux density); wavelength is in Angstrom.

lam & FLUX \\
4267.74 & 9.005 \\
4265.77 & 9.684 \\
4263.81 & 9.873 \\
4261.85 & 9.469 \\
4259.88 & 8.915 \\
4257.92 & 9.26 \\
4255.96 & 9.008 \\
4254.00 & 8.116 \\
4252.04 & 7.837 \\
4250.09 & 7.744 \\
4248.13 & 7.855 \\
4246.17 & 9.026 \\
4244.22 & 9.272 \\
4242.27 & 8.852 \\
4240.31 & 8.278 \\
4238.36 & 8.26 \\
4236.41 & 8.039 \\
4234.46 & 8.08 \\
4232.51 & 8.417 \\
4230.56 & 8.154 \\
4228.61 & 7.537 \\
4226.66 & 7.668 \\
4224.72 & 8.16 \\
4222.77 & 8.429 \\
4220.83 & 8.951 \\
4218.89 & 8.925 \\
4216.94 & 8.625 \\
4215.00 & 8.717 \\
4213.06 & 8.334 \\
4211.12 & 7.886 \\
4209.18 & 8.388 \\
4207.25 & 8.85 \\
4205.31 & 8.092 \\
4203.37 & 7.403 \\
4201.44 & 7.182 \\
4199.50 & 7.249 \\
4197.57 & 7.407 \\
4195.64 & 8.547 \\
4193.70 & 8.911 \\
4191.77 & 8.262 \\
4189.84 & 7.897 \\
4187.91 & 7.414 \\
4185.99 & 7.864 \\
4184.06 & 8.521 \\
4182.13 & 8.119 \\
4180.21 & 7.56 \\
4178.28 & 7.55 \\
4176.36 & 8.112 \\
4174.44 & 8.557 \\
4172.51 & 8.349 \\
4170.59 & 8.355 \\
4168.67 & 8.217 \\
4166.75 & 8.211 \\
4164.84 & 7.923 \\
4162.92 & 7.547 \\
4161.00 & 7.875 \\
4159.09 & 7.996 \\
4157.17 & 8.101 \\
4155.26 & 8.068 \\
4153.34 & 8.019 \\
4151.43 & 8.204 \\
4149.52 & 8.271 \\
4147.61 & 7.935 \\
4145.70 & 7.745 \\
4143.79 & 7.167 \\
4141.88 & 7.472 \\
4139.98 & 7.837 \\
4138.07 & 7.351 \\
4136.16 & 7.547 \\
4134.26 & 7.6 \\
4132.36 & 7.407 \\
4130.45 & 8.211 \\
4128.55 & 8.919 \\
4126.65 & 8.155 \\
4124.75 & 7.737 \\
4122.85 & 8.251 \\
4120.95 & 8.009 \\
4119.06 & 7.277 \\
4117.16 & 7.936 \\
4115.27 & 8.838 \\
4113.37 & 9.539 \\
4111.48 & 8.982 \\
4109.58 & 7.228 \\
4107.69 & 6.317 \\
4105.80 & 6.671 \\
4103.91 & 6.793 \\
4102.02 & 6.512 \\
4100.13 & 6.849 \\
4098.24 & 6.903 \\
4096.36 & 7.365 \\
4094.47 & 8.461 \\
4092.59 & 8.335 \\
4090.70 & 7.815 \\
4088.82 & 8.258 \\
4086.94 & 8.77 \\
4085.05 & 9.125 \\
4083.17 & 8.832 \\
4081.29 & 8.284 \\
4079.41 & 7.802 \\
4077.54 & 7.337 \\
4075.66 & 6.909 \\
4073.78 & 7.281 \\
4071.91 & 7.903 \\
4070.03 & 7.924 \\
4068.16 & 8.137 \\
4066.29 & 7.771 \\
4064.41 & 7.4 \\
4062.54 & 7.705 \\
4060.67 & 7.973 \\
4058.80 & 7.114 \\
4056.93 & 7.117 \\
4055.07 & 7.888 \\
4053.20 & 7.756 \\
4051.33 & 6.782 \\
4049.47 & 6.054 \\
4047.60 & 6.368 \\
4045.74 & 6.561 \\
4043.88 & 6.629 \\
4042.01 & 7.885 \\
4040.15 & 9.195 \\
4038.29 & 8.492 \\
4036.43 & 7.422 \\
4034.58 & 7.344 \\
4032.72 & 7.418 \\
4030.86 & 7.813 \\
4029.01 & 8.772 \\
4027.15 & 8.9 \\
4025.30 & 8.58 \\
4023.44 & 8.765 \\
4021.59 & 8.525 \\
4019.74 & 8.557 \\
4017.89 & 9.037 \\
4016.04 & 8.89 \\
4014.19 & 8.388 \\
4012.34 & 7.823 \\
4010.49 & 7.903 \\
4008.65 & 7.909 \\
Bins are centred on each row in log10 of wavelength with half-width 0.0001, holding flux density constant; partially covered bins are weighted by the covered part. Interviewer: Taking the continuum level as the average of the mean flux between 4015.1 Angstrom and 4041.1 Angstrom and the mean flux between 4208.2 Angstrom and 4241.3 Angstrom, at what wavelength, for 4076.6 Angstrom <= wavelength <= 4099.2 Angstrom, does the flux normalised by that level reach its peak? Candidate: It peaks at 4085.05 Angstrom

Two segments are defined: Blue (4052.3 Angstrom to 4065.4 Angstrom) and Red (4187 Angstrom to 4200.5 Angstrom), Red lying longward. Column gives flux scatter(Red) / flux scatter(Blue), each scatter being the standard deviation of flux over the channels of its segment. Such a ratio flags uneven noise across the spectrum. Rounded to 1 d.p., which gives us 1.8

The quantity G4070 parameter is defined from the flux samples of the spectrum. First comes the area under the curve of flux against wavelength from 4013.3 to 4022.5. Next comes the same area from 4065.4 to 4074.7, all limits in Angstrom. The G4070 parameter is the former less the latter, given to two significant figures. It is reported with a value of 7.2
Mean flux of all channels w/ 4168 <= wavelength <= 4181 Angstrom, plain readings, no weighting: 8.10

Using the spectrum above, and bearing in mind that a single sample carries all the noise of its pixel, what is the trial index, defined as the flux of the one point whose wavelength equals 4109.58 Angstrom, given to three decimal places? 7.228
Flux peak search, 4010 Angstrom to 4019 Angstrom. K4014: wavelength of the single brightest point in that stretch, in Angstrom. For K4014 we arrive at 4017.89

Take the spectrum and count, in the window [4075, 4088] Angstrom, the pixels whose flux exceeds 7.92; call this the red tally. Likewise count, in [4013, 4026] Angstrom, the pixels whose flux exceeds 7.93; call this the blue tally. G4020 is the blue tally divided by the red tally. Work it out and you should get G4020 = 1.75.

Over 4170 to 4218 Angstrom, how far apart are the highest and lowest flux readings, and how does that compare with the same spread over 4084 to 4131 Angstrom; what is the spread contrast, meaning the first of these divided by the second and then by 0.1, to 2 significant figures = 5.4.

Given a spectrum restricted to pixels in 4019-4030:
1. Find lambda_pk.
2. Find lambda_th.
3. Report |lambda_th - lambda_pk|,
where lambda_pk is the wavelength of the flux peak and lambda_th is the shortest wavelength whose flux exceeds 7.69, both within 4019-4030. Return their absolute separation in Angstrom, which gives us 7.4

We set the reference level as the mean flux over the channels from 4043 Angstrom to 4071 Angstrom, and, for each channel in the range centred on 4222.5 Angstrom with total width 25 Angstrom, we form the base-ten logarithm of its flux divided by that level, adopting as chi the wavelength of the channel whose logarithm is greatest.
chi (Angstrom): 4220.83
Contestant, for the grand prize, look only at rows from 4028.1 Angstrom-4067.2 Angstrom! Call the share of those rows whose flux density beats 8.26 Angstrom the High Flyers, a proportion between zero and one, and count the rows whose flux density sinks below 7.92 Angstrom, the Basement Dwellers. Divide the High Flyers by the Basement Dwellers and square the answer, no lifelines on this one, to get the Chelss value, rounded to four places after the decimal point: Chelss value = 0.0001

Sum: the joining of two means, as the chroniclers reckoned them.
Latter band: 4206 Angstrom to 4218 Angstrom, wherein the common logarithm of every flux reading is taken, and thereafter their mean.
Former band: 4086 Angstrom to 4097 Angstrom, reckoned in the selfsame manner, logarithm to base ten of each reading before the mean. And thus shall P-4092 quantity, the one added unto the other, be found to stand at 1.84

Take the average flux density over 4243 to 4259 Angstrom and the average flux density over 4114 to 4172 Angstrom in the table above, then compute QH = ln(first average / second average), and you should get 0.070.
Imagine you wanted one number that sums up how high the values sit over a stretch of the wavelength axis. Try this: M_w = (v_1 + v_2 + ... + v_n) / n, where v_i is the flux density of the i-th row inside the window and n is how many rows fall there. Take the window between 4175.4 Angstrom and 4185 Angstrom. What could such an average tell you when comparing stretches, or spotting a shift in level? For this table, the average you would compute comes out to 7.97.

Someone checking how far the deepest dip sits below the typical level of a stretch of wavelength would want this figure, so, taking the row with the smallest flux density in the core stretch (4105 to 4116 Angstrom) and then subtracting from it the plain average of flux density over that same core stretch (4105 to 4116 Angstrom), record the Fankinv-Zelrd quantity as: -1.61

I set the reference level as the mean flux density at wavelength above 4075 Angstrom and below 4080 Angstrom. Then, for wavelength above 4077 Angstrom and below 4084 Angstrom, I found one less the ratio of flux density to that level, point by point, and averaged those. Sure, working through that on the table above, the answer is -0.10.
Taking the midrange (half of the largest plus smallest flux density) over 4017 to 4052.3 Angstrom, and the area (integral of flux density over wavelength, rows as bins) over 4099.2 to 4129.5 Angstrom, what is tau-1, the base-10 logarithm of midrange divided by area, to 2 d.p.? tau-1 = -1.49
